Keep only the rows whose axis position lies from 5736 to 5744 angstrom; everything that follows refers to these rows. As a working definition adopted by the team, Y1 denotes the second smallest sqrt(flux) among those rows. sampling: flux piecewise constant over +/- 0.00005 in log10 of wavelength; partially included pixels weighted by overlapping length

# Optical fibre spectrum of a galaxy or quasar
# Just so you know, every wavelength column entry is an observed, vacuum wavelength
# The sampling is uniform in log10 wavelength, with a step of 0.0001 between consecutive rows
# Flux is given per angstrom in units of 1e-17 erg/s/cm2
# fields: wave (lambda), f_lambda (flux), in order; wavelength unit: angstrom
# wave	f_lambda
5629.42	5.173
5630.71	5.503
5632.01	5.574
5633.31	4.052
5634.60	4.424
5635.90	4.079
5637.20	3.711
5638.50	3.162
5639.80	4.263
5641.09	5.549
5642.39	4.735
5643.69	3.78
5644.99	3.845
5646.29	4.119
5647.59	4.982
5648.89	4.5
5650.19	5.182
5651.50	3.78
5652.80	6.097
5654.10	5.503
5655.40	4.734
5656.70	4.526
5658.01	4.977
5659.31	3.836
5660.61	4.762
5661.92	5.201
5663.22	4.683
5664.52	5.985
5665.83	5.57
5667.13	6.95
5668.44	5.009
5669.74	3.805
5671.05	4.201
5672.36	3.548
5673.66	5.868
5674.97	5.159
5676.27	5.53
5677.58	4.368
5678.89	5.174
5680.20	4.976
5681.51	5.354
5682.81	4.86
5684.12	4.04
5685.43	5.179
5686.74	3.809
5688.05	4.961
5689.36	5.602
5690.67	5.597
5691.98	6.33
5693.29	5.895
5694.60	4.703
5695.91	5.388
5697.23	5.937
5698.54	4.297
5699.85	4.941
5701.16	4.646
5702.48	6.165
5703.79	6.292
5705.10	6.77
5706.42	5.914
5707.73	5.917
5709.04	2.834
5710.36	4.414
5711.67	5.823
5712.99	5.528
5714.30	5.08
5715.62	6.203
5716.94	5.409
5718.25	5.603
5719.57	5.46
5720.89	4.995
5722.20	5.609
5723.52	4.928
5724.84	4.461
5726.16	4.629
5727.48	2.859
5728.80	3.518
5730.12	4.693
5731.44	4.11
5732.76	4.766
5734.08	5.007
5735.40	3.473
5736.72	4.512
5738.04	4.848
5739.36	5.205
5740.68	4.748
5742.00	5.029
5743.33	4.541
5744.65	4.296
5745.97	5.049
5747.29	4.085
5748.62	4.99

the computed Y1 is 2.13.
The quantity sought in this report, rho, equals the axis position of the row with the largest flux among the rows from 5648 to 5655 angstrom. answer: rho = 5652.80 angstrom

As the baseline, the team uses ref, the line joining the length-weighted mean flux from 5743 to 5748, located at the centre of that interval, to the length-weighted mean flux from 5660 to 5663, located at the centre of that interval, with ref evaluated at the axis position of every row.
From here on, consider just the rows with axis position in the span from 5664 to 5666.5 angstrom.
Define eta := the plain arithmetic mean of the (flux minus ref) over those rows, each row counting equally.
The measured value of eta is 0.9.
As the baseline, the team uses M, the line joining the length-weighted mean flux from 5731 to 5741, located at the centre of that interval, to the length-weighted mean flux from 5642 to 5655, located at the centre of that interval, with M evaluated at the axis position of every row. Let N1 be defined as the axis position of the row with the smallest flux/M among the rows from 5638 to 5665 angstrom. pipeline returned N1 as 5638.50 angstrom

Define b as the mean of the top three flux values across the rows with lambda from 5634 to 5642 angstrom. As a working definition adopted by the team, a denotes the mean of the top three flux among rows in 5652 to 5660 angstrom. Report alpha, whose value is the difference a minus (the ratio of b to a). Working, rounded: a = 5.5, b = 4.7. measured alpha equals 4.7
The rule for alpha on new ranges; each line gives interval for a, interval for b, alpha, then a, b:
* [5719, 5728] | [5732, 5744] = 4.4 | 5.4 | 5.1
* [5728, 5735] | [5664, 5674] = 3.5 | 4.8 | 6.3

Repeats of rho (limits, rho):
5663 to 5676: 5667.13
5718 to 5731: 5722.20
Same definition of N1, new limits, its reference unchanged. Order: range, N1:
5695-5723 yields 5709.04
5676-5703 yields 5686.74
